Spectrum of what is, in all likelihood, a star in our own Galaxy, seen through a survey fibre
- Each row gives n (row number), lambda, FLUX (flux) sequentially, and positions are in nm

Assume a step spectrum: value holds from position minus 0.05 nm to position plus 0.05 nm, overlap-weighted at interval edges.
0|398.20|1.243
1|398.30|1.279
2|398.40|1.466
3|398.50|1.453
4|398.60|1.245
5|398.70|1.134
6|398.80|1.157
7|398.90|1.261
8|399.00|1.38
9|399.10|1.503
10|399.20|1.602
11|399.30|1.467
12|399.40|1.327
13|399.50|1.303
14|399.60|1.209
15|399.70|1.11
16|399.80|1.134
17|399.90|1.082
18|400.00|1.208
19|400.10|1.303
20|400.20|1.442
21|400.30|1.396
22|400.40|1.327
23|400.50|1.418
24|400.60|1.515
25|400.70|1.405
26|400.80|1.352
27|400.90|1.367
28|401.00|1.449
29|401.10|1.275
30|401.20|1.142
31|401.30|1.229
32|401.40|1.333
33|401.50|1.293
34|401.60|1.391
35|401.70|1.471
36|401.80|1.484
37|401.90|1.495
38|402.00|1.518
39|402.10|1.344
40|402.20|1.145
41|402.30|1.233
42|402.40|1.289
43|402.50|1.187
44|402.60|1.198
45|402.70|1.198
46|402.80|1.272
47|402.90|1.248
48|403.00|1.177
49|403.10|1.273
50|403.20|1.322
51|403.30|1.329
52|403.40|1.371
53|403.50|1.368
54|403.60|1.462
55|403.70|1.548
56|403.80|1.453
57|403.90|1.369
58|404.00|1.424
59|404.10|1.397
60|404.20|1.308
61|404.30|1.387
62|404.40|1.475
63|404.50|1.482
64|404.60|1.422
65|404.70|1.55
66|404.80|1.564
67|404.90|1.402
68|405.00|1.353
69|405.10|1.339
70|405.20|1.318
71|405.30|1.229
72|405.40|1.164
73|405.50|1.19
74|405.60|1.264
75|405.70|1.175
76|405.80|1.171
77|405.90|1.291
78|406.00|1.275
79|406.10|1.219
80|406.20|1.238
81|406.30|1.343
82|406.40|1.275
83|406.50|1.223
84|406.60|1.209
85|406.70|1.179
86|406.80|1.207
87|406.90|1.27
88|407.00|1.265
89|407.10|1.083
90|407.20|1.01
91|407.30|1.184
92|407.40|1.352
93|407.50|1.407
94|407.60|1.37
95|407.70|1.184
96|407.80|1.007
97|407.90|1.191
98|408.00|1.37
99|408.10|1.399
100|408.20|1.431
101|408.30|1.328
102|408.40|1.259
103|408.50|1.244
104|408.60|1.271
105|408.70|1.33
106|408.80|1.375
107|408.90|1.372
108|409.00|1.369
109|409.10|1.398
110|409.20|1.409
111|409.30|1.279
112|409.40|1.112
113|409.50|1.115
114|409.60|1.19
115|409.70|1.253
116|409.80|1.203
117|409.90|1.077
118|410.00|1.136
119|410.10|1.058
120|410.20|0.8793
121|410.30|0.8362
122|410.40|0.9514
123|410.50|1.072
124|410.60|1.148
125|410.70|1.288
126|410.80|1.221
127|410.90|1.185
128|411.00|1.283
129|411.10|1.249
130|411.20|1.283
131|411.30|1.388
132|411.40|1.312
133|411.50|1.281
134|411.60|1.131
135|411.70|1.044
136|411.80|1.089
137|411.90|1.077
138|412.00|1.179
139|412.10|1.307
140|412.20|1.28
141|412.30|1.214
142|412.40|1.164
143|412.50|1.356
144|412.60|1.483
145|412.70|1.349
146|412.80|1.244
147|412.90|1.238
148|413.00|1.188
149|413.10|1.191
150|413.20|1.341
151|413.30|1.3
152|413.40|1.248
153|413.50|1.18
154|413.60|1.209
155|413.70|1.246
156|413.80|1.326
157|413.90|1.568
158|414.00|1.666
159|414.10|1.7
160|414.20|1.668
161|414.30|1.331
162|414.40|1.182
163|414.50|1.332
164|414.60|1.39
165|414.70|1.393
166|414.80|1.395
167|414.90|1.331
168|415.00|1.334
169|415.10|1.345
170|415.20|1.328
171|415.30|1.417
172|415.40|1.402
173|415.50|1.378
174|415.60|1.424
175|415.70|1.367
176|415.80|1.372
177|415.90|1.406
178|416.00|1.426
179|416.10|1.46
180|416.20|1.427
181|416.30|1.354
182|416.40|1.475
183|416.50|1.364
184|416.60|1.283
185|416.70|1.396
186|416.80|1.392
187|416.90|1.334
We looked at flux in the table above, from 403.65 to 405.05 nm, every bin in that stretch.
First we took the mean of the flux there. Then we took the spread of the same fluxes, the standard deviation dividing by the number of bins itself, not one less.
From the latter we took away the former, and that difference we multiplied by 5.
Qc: -6.8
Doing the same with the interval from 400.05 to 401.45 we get -6.3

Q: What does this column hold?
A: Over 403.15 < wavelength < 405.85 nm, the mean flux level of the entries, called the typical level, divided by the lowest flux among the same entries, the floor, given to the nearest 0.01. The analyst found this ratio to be 1.17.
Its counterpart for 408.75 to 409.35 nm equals 1.07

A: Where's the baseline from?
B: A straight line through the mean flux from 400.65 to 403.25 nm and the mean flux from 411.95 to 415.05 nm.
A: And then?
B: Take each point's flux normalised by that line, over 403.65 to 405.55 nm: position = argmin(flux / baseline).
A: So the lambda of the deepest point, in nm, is 405.40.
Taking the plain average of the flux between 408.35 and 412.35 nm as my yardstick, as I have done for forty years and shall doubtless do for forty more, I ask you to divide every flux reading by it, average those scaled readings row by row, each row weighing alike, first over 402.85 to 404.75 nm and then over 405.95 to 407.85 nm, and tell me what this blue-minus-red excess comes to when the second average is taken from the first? 0.13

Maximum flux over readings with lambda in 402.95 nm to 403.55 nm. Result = 1.371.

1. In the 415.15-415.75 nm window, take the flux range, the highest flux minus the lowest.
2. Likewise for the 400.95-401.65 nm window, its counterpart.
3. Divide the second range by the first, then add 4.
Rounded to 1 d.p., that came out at 7.2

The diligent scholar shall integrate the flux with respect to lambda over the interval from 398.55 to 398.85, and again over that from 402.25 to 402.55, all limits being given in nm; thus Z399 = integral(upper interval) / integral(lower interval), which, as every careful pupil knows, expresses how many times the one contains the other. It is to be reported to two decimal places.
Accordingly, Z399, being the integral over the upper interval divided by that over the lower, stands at 1.05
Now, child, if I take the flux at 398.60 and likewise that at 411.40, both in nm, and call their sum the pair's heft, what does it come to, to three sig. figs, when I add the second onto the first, 2.56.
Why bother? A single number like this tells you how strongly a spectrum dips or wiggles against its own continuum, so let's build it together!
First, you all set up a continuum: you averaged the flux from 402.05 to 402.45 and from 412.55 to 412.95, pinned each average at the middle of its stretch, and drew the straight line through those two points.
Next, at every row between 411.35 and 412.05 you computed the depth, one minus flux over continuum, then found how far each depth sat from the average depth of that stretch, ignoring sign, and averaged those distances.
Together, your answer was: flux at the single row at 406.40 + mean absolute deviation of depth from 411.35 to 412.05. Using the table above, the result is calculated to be 1.34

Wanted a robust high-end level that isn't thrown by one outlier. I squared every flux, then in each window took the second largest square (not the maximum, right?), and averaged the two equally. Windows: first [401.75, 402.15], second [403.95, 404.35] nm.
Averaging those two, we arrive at 2.1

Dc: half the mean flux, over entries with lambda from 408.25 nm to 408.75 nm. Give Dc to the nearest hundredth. 0.64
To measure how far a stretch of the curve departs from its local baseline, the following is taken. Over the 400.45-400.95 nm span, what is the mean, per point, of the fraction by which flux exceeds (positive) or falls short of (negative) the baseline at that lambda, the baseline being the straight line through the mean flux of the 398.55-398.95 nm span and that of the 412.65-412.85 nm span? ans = 0.16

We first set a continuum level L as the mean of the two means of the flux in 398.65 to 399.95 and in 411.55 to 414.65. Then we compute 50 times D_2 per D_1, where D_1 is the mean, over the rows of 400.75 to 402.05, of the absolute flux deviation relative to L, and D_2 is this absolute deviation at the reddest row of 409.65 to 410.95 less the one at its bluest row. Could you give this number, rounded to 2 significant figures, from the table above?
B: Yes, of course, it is 30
